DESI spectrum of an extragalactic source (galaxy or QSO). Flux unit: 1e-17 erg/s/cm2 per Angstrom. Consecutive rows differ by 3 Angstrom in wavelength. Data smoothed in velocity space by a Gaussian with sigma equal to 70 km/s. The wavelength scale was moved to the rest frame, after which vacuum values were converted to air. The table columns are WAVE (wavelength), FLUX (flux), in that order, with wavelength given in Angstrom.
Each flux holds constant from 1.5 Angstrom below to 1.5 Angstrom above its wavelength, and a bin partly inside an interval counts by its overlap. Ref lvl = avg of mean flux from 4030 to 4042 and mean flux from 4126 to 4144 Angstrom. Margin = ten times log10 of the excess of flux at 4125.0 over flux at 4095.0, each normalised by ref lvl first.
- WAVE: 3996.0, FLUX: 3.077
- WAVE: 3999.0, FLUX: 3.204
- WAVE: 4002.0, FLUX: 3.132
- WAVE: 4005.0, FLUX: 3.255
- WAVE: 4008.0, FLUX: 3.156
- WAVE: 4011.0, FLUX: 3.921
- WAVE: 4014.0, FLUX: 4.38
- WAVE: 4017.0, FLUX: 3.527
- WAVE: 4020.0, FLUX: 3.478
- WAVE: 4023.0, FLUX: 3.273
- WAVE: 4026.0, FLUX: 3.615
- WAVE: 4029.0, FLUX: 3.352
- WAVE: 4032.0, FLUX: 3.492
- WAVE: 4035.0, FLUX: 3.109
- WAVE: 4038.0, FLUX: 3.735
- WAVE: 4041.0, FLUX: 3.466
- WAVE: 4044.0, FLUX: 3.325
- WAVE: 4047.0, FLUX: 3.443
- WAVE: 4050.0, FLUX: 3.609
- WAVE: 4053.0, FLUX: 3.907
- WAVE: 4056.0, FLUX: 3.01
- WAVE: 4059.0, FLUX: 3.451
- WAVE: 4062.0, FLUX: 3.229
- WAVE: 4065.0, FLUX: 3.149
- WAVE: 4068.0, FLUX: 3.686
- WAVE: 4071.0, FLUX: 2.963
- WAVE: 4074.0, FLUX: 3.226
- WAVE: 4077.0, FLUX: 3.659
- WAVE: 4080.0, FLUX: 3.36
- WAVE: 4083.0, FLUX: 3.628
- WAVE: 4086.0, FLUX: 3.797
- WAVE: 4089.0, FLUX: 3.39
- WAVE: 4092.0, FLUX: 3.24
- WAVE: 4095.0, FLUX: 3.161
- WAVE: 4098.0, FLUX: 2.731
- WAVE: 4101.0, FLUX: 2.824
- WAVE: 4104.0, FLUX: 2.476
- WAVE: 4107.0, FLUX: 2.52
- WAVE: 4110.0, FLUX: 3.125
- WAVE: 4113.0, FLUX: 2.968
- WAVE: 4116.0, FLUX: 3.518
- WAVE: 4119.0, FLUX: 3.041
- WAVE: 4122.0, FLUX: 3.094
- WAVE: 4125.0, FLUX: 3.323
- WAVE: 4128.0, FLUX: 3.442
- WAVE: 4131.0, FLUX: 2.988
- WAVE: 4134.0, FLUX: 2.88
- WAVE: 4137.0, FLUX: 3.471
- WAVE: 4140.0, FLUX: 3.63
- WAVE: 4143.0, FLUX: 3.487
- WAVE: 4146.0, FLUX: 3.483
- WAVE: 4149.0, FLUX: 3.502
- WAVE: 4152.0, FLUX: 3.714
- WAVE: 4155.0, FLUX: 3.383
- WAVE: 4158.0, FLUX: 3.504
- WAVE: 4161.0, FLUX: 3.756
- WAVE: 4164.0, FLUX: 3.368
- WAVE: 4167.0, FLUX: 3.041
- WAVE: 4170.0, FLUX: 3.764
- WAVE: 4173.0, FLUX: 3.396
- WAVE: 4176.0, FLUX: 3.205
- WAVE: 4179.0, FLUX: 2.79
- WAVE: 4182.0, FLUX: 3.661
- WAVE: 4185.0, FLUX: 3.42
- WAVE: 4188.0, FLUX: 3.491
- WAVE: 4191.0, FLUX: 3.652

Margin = -13.2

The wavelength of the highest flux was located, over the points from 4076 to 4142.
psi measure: 4086.0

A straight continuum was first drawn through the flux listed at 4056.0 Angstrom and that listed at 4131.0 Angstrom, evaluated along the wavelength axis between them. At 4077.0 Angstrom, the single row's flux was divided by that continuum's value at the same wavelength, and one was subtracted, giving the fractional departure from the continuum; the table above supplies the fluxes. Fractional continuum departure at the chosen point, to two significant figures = 0.22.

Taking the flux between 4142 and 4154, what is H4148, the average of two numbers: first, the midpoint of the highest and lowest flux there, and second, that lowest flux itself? 3.54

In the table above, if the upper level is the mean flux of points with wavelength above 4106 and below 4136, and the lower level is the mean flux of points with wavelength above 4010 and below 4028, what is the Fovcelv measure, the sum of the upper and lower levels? 6.79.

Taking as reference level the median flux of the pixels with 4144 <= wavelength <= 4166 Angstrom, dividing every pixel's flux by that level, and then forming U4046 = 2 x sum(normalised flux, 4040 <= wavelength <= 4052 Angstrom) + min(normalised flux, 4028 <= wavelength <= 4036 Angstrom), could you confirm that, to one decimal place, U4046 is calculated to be 8.8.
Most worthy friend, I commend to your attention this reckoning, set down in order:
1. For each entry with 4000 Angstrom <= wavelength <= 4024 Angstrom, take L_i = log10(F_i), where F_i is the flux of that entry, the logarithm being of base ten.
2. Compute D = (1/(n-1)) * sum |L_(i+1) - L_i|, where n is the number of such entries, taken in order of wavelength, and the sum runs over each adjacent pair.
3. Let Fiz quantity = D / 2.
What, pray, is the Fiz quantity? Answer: 0.0214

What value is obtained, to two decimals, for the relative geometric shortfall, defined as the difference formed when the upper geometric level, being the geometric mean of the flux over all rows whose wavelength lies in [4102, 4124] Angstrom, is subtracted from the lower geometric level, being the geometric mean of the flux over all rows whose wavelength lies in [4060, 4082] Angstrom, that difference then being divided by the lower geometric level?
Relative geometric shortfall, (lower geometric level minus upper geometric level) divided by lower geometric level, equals 0.11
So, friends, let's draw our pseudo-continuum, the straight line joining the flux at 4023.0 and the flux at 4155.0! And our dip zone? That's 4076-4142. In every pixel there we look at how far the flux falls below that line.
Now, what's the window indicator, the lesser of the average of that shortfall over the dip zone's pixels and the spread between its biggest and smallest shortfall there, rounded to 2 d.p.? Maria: 0.15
